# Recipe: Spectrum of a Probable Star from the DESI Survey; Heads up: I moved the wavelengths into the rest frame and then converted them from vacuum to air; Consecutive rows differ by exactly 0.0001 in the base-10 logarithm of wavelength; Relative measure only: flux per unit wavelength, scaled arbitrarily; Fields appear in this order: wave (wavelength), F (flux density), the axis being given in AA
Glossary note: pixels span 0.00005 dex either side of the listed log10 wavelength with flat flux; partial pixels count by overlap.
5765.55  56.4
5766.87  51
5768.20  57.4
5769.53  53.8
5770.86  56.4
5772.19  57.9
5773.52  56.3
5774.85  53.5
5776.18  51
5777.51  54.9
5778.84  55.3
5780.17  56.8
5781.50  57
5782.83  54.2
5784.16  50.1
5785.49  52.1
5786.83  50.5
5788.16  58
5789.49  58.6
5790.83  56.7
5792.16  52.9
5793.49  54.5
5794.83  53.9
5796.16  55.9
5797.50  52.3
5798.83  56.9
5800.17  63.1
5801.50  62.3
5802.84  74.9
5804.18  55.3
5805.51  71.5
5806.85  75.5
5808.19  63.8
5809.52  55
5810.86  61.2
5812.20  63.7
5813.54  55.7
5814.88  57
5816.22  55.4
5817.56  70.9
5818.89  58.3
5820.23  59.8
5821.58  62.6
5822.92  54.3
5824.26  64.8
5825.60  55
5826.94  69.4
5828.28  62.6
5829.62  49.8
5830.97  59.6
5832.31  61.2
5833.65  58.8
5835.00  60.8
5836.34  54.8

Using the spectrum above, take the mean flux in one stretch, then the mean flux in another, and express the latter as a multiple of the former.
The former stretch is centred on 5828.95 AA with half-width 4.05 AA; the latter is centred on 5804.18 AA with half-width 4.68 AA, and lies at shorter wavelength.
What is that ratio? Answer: 1.12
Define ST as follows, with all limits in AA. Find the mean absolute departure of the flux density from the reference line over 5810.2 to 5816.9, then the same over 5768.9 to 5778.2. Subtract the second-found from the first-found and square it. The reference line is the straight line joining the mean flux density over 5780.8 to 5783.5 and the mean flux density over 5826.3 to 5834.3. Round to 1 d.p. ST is 1.9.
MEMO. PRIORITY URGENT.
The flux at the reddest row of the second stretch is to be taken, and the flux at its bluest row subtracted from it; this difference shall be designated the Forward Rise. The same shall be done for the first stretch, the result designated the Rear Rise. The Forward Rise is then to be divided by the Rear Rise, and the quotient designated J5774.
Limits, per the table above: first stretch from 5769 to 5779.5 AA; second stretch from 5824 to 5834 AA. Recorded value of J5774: -4.0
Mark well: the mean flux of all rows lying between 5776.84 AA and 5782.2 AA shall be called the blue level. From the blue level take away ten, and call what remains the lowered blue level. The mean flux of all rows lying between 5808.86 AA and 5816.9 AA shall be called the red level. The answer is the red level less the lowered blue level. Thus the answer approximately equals 12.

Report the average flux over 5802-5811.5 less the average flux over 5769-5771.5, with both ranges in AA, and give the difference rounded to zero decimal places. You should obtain 10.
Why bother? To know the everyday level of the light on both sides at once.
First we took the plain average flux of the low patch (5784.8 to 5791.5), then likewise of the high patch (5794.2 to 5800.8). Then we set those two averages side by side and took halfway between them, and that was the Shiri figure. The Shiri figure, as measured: 55.8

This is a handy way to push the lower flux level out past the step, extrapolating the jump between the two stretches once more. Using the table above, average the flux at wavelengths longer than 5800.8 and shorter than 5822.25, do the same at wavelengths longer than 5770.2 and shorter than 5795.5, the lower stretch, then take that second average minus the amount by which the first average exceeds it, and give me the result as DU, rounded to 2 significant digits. 47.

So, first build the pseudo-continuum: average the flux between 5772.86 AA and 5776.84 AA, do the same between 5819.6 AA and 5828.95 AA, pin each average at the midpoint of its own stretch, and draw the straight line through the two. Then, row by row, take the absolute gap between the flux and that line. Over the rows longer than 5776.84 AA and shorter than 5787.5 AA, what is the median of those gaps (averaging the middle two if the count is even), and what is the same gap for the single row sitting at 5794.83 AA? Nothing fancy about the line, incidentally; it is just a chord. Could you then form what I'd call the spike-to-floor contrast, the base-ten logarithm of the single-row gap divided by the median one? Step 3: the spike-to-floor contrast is 0.1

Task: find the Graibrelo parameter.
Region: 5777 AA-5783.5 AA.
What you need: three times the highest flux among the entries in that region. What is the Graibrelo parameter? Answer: 171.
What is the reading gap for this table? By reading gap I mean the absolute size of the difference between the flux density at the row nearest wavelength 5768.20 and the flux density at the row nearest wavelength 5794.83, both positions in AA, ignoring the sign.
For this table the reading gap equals 3.5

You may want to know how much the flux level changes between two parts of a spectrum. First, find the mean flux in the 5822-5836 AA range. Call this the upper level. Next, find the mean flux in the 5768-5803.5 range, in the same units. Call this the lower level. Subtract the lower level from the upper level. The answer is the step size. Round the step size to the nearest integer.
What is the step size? 3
